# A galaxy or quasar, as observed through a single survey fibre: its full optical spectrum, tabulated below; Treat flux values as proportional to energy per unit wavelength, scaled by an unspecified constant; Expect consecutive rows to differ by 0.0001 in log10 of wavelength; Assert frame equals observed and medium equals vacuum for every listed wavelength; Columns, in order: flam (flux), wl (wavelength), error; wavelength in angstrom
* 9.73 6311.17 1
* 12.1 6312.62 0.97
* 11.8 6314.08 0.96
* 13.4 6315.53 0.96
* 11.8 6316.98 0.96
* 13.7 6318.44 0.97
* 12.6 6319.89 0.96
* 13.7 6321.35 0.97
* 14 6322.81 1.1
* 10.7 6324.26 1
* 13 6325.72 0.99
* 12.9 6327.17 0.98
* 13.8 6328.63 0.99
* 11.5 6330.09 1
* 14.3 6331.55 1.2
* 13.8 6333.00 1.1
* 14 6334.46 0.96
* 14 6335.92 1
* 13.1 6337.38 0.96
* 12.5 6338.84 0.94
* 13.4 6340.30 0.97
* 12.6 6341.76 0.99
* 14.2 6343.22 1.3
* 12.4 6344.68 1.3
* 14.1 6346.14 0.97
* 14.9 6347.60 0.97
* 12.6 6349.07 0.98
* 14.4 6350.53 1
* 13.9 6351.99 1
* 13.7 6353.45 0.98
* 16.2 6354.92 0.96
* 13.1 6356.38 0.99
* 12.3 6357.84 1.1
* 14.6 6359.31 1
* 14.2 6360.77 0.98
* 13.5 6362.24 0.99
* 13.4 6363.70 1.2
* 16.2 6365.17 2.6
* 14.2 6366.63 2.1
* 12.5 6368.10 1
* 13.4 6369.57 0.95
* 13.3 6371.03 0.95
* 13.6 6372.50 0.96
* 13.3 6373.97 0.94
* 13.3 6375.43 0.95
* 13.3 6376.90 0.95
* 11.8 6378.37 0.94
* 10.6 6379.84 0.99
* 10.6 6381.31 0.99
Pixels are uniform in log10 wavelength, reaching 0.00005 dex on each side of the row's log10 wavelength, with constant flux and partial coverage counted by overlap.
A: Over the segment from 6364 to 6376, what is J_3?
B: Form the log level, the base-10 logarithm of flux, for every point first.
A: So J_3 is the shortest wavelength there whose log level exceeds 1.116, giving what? 6365.17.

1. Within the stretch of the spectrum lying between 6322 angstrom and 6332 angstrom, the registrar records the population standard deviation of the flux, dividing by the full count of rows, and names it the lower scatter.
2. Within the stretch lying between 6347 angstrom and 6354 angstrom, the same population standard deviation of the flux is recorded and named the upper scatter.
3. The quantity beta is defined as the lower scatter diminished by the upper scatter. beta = 0.47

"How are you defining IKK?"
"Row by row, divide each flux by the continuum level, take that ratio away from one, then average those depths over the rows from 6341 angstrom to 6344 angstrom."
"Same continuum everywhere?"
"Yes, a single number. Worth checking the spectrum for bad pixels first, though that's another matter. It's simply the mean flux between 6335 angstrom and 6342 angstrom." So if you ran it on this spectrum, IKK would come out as -0.02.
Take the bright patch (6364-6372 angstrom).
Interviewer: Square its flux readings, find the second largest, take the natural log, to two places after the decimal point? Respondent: 5.31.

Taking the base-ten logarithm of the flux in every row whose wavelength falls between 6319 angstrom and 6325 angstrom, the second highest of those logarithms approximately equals 1.14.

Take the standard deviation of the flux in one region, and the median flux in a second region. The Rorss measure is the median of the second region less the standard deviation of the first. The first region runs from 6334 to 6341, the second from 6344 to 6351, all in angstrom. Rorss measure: 13.5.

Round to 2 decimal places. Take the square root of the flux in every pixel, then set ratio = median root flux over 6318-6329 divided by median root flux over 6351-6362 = 0.98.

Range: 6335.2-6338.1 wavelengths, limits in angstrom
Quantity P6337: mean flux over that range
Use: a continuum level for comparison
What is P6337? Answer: 13.55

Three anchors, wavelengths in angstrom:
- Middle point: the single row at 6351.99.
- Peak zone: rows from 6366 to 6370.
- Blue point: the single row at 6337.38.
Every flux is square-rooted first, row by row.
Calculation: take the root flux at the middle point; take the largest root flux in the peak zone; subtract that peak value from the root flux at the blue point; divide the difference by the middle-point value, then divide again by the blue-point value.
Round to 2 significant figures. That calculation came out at -0.011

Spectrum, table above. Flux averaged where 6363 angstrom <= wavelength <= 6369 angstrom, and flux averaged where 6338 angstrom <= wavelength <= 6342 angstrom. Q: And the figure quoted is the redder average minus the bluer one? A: 1.2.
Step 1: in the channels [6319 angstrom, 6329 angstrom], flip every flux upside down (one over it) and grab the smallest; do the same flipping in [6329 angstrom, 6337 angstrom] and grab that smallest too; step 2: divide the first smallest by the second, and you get 1.02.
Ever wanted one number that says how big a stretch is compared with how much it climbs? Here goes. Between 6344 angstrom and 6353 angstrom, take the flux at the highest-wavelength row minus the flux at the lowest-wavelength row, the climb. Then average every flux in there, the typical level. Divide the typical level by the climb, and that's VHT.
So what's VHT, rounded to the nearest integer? 9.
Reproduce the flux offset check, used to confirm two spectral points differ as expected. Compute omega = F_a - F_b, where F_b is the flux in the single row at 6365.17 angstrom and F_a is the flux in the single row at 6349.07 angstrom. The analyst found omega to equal -3.6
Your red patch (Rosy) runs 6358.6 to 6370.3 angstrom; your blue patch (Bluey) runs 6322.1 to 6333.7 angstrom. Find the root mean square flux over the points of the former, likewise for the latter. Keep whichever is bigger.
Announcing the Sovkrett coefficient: 14.0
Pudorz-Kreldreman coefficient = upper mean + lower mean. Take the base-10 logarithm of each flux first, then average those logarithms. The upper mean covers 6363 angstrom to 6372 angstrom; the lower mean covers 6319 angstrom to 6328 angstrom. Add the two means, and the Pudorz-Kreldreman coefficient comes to 2.25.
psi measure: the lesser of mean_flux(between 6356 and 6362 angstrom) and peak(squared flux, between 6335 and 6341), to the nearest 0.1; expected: 13.6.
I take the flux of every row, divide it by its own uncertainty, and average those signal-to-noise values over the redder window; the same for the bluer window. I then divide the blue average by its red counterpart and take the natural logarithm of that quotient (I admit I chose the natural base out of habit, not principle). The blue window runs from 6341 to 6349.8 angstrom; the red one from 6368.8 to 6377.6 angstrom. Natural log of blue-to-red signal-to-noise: -0.11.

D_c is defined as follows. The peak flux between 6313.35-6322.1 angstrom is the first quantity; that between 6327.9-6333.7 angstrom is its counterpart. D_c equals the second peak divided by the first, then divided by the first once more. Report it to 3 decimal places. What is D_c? 0.076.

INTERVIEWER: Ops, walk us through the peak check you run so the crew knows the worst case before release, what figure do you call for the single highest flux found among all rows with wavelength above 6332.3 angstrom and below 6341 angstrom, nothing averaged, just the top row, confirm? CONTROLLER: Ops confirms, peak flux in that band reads 14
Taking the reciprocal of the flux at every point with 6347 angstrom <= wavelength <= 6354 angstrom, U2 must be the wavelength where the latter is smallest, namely 6347.60 angstrom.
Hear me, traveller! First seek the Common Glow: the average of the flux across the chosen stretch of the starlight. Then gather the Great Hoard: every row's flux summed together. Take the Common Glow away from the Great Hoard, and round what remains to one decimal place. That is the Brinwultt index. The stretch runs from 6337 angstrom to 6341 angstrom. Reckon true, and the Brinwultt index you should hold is 26.0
